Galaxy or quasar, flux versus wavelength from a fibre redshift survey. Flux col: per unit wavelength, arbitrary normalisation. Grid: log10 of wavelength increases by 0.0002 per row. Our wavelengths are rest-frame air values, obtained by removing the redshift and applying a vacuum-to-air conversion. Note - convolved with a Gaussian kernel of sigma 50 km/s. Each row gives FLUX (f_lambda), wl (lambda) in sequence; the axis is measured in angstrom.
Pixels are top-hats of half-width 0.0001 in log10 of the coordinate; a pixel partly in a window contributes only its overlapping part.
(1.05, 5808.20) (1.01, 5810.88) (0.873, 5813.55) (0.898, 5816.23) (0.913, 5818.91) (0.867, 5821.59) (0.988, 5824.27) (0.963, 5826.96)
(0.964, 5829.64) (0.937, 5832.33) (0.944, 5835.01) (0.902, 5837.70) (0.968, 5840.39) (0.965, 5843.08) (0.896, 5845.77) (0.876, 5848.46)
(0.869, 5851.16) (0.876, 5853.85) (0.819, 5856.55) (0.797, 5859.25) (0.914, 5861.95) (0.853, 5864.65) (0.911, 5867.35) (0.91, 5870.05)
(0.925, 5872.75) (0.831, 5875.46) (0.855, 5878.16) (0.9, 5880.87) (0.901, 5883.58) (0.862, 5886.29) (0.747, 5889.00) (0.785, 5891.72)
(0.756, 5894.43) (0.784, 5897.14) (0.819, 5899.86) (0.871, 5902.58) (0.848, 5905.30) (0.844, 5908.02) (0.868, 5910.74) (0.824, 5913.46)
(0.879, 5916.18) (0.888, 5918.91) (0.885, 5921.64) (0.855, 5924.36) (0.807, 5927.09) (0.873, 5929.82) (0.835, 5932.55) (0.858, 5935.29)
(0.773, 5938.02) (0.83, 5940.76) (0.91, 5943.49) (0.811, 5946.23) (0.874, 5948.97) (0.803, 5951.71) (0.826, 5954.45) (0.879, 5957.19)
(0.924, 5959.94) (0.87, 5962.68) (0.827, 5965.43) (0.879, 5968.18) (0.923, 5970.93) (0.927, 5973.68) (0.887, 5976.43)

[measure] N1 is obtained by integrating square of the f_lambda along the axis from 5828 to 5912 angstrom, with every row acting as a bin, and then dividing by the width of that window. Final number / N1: 0.76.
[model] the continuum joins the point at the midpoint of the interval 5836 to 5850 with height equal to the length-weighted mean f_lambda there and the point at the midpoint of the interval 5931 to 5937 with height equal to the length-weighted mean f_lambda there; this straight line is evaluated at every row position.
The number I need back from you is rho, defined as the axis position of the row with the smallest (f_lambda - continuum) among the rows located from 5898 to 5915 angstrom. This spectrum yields 5899.86 angstrom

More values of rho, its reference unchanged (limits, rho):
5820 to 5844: 5821.59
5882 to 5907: 5889.00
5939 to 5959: 5951.71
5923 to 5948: 5938.02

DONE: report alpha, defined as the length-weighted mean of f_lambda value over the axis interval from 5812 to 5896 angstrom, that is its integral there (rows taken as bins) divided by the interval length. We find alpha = 0.89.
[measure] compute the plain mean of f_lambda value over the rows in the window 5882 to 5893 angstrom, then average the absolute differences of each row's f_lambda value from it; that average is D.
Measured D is 0.058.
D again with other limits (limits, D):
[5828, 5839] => 0.017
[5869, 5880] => 0.037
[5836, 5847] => 0.034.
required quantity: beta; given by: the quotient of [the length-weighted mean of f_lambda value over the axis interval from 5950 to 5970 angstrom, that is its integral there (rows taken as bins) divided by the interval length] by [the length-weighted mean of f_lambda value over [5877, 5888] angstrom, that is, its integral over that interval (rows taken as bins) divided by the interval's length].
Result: 0.98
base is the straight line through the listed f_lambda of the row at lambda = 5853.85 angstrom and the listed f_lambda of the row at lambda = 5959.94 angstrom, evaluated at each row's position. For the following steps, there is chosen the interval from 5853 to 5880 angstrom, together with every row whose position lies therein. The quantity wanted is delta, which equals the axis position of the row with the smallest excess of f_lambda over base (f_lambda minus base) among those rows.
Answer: 5859.25 angstrom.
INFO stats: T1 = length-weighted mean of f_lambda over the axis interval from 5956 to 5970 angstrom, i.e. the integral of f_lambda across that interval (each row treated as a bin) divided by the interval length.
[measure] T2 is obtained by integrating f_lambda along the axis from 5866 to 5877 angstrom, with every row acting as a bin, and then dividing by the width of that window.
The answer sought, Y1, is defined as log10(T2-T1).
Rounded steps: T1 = 0.877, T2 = 0.89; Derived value -1.76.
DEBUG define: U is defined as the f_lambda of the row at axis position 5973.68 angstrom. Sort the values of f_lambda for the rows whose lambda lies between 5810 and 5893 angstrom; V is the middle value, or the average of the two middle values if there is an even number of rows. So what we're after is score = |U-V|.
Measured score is 0.027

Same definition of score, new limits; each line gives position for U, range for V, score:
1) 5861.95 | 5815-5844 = 0.030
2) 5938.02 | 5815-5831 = 0.165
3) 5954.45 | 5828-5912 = 0.045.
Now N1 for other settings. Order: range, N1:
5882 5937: 0.71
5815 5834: 0.87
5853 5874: 0.77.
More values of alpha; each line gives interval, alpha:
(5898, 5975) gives 0.86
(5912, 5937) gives 0.85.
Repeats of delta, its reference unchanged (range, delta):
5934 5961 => 5938.02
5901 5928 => 5927.09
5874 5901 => 5889.00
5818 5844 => 5821.59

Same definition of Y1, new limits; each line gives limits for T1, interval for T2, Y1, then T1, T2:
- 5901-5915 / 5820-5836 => -1.04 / 0.851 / 0.94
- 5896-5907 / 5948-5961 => -1.55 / 0.831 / 0.86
